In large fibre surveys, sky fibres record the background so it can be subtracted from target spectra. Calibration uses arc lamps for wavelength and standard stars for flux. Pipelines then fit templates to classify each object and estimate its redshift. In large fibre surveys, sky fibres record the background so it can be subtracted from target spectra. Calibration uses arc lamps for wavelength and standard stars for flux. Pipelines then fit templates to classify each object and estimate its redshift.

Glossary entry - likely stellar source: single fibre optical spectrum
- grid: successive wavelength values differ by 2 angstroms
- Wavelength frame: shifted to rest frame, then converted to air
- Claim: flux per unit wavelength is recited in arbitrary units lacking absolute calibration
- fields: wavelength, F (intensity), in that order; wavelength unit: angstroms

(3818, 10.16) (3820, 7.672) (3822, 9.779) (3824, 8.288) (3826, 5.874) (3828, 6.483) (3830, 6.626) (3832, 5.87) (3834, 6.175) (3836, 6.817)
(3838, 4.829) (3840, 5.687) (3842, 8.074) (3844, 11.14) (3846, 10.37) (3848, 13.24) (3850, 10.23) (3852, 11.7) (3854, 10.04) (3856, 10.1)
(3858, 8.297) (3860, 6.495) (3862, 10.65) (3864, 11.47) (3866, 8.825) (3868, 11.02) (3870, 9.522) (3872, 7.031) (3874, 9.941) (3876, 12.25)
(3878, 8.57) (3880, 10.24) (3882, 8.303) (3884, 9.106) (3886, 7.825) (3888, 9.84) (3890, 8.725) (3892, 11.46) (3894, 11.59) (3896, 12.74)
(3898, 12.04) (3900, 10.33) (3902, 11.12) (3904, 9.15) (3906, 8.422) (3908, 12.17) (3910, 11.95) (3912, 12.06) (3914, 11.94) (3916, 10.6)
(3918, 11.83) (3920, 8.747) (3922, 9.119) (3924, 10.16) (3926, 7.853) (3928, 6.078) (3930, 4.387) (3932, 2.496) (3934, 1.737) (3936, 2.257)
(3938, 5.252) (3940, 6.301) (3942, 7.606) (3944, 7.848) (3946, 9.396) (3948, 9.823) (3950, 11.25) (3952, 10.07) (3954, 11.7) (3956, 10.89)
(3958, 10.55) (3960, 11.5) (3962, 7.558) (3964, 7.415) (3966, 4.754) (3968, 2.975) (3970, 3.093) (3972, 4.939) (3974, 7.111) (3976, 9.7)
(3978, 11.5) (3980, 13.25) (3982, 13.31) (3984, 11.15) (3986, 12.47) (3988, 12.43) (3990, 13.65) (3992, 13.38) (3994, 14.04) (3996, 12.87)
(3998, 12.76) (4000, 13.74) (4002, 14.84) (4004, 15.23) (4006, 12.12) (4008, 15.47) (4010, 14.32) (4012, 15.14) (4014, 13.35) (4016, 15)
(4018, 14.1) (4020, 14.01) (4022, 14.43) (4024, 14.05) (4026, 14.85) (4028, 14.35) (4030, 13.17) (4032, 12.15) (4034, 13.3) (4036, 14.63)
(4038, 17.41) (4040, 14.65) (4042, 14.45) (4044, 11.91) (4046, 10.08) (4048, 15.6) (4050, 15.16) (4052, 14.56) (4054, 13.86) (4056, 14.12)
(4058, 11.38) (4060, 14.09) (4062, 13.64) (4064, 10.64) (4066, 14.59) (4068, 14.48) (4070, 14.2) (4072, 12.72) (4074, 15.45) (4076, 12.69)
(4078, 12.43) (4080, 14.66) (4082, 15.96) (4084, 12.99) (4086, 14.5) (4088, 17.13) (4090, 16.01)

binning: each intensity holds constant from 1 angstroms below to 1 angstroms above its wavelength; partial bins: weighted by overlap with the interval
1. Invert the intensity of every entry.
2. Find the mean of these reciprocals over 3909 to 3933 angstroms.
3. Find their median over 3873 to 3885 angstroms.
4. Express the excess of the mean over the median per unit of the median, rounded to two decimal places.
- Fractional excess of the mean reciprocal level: 0.32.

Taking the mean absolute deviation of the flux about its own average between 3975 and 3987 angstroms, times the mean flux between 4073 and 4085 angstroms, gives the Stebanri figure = 15.6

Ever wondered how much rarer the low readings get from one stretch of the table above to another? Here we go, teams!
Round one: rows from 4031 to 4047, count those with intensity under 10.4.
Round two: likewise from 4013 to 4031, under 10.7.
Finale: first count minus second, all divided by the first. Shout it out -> 1.0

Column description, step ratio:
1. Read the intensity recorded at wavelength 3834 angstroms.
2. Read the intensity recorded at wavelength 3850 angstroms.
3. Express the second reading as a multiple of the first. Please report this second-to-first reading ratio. 1.66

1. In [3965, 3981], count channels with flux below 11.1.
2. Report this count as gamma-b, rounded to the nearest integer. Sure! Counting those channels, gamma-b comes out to 6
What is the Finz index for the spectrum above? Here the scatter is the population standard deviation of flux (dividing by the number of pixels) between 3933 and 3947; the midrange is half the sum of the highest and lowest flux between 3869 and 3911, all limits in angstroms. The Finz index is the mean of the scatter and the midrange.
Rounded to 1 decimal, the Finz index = 6.3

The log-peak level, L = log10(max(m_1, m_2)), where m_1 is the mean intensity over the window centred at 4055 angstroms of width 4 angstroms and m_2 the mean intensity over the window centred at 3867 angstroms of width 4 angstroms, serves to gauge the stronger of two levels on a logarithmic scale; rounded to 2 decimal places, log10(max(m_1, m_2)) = 1.15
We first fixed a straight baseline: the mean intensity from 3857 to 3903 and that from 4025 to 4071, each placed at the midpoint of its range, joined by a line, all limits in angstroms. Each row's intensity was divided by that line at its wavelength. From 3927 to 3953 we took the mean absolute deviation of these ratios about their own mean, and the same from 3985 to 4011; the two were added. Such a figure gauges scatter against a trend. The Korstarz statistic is 0.29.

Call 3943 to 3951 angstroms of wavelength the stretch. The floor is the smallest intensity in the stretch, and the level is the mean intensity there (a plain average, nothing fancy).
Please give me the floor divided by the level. 0.819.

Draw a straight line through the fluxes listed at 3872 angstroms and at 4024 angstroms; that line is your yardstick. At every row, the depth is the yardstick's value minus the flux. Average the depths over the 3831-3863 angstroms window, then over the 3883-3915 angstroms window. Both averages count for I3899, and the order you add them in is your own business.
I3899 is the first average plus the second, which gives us -5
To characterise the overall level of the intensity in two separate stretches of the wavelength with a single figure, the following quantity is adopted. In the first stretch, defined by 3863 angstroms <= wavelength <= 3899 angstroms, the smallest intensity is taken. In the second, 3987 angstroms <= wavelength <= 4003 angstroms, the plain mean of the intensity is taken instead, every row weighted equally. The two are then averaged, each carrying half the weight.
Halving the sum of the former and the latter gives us 10.2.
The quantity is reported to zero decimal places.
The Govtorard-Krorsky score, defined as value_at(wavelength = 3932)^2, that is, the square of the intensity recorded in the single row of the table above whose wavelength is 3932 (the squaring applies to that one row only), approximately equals 6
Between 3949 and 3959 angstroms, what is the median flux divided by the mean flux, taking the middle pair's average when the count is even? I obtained 1.00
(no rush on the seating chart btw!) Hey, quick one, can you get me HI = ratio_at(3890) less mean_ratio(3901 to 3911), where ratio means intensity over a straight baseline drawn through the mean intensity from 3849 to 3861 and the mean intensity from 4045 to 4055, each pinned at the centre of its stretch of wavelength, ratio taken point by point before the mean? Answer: -0.14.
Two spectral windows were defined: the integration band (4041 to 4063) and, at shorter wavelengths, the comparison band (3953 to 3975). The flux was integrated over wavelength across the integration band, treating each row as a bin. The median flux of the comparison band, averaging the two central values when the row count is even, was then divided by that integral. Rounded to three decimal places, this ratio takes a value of 0.025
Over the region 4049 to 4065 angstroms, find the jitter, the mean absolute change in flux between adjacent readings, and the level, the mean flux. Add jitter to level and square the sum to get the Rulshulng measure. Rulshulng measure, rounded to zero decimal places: 223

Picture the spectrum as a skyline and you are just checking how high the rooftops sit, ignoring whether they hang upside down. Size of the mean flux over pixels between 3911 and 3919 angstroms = 12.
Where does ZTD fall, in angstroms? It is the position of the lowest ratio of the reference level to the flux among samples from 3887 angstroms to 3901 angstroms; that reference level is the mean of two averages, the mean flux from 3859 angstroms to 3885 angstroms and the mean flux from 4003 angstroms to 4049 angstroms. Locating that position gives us 3896 angstroms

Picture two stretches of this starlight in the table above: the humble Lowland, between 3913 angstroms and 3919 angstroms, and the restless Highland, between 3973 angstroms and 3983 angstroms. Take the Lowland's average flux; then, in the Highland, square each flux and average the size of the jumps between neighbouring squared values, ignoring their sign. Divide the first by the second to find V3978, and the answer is 0.36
